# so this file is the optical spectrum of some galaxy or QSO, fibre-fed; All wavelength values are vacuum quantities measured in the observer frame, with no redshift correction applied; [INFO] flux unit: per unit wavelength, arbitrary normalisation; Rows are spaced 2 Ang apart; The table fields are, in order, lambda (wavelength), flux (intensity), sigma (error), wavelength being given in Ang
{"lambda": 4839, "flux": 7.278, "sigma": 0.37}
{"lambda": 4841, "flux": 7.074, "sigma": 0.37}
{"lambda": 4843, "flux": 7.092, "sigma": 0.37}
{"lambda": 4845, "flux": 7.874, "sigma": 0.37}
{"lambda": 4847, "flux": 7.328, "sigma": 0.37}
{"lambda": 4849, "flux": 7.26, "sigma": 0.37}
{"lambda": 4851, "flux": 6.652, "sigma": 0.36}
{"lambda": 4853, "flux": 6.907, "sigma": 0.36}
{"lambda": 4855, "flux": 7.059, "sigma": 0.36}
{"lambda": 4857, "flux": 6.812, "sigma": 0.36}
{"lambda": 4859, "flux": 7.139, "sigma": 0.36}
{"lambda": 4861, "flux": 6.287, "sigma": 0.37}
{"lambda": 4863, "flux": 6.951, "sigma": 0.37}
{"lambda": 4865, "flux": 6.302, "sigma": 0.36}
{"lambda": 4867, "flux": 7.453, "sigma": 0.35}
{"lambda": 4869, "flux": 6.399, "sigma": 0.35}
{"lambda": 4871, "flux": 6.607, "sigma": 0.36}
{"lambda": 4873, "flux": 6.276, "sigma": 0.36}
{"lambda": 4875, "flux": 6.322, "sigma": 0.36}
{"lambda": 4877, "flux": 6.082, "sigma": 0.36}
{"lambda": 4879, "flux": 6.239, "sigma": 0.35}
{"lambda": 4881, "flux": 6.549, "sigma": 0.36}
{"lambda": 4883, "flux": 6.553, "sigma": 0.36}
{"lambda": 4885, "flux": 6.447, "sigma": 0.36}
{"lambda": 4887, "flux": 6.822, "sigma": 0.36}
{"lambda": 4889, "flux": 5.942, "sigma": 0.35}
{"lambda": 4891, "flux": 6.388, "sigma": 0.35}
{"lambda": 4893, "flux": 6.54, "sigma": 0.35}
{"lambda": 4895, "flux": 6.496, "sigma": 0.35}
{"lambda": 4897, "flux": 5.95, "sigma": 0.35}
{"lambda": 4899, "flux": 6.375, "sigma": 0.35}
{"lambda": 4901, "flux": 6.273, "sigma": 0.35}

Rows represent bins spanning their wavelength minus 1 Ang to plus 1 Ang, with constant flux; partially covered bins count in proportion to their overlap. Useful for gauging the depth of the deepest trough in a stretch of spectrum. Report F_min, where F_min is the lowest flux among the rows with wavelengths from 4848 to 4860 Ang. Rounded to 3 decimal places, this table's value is 6.652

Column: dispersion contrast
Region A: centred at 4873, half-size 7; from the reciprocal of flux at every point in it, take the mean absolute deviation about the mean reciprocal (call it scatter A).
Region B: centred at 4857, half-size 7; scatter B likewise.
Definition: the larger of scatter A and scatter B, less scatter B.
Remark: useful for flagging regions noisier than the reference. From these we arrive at 0.0023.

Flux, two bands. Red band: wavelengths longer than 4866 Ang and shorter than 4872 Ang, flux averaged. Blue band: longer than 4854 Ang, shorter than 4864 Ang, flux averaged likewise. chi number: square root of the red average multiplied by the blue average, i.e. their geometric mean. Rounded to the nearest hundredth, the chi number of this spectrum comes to 6.83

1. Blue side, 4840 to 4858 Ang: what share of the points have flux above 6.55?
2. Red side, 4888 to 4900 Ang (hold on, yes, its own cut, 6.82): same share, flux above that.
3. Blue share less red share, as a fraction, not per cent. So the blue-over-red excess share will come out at 1.0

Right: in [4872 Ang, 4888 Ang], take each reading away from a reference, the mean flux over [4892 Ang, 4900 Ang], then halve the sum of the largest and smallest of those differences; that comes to -0.11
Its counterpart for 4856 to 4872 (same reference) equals -0.53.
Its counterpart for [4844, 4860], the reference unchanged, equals -0.92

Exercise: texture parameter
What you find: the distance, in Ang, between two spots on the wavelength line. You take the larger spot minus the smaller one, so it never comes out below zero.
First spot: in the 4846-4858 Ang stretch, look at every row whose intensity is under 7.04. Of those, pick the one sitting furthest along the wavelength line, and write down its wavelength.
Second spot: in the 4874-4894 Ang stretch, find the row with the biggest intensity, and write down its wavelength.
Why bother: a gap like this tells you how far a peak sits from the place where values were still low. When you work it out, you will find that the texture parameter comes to 30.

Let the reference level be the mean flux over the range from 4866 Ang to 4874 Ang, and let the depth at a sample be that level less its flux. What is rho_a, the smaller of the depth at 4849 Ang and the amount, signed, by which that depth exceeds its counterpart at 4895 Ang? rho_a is -0.8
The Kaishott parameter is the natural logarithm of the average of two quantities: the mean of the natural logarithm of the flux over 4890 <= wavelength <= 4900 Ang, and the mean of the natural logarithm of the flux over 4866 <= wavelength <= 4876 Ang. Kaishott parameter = 0.624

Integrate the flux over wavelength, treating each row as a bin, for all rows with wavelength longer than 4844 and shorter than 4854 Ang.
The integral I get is 72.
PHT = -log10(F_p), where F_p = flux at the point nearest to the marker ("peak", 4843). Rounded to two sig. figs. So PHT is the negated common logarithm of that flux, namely -0.85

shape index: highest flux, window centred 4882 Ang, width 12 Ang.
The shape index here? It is 6.822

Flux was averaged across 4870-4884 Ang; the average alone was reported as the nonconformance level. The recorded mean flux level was 6.38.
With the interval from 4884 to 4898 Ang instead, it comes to 6.37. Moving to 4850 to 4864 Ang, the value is 6.83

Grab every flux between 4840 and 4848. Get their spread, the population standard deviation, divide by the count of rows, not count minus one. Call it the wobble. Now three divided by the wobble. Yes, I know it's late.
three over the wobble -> 9.3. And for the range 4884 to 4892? 9.6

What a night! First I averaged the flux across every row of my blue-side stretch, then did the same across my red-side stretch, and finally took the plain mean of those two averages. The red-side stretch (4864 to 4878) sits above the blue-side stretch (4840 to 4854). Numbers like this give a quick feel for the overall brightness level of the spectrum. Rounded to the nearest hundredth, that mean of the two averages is 6.83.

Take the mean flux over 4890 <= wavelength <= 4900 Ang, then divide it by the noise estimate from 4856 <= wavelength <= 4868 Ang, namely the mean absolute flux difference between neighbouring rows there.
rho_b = 9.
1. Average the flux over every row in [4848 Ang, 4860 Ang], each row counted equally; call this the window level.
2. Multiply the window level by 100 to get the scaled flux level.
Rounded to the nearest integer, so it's 697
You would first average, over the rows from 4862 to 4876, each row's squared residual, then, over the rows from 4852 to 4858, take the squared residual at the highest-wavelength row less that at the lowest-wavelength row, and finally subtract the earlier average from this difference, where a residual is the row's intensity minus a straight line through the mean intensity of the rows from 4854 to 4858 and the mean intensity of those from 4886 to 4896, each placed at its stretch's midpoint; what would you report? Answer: -0.2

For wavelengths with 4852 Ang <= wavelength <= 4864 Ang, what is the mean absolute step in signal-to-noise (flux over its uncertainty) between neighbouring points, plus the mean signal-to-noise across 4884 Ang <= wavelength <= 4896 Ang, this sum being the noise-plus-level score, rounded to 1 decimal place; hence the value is 19.6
